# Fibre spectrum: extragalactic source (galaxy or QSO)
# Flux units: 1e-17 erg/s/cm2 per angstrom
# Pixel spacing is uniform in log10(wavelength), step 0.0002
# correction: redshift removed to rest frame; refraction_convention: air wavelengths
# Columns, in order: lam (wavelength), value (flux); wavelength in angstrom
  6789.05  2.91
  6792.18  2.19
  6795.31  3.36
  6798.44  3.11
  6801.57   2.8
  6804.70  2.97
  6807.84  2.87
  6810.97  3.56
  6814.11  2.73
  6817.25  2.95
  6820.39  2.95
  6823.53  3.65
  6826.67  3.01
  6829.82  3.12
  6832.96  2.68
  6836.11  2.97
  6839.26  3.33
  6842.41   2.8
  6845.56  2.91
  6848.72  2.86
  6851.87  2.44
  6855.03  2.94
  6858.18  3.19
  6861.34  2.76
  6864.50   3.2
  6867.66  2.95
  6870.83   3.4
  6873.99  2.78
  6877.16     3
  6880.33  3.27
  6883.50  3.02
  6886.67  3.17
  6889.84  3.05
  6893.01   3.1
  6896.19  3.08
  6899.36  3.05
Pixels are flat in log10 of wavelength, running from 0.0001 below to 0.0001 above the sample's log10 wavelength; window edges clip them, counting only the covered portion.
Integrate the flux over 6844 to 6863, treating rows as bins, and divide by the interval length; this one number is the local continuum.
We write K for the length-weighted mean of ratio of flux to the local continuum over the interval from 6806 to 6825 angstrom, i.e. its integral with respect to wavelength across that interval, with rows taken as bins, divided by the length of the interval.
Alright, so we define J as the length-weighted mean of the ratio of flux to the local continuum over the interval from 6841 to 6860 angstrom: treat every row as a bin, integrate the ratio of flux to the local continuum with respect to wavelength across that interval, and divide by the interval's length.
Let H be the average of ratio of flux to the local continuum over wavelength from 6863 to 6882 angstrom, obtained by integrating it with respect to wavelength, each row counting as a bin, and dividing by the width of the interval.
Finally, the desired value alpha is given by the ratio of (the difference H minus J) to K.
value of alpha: 0.08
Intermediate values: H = 1.09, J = 1.00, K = 1.09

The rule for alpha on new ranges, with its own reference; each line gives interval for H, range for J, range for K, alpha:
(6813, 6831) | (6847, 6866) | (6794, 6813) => 0.06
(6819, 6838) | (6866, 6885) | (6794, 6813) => 0.00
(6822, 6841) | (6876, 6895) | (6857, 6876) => 0.01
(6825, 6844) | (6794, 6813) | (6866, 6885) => -0.04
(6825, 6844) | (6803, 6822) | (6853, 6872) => -0.01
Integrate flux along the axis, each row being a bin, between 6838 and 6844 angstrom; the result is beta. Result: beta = 18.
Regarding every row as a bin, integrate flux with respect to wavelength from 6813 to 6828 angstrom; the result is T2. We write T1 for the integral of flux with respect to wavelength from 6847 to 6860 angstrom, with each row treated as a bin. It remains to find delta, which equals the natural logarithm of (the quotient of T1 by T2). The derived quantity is -0.2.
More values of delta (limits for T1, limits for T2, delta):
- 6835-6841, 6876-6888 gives -0.7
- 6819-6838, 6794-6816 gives -0.1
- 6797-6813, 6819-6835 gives 0.0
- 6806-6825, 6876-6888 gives 0.5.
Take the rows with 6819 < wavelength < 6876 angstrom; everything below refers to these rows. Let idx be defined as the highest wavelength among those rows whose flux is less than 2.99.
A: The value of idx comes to 6873.99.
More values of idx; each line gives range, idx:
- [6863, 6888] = 6873.99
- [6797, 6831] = 6820.39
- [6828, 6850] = 6848.72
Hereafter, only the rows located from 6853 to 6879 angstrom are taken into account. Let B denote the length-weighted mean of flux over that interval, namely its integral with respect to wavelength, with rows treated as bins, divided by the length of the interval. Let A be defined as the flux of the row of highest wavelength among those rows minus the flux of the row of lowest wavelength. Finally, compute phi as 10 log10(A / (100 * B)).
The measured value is -37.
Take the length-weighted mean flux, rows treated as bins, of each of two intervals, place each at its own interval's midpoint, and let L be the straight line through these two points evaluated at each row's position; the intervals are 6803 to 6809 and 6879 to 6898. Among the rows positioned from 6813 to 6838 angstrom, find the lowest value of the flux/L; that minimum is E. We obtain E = 0.90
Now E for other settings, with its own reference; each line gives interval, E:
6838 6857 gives 0.81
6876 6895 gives 0.97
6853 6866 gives 0.91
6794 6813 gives 0.96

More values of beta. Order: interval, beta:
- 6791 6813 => 66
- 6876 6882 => 19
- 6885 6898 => 40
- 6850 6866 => 46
